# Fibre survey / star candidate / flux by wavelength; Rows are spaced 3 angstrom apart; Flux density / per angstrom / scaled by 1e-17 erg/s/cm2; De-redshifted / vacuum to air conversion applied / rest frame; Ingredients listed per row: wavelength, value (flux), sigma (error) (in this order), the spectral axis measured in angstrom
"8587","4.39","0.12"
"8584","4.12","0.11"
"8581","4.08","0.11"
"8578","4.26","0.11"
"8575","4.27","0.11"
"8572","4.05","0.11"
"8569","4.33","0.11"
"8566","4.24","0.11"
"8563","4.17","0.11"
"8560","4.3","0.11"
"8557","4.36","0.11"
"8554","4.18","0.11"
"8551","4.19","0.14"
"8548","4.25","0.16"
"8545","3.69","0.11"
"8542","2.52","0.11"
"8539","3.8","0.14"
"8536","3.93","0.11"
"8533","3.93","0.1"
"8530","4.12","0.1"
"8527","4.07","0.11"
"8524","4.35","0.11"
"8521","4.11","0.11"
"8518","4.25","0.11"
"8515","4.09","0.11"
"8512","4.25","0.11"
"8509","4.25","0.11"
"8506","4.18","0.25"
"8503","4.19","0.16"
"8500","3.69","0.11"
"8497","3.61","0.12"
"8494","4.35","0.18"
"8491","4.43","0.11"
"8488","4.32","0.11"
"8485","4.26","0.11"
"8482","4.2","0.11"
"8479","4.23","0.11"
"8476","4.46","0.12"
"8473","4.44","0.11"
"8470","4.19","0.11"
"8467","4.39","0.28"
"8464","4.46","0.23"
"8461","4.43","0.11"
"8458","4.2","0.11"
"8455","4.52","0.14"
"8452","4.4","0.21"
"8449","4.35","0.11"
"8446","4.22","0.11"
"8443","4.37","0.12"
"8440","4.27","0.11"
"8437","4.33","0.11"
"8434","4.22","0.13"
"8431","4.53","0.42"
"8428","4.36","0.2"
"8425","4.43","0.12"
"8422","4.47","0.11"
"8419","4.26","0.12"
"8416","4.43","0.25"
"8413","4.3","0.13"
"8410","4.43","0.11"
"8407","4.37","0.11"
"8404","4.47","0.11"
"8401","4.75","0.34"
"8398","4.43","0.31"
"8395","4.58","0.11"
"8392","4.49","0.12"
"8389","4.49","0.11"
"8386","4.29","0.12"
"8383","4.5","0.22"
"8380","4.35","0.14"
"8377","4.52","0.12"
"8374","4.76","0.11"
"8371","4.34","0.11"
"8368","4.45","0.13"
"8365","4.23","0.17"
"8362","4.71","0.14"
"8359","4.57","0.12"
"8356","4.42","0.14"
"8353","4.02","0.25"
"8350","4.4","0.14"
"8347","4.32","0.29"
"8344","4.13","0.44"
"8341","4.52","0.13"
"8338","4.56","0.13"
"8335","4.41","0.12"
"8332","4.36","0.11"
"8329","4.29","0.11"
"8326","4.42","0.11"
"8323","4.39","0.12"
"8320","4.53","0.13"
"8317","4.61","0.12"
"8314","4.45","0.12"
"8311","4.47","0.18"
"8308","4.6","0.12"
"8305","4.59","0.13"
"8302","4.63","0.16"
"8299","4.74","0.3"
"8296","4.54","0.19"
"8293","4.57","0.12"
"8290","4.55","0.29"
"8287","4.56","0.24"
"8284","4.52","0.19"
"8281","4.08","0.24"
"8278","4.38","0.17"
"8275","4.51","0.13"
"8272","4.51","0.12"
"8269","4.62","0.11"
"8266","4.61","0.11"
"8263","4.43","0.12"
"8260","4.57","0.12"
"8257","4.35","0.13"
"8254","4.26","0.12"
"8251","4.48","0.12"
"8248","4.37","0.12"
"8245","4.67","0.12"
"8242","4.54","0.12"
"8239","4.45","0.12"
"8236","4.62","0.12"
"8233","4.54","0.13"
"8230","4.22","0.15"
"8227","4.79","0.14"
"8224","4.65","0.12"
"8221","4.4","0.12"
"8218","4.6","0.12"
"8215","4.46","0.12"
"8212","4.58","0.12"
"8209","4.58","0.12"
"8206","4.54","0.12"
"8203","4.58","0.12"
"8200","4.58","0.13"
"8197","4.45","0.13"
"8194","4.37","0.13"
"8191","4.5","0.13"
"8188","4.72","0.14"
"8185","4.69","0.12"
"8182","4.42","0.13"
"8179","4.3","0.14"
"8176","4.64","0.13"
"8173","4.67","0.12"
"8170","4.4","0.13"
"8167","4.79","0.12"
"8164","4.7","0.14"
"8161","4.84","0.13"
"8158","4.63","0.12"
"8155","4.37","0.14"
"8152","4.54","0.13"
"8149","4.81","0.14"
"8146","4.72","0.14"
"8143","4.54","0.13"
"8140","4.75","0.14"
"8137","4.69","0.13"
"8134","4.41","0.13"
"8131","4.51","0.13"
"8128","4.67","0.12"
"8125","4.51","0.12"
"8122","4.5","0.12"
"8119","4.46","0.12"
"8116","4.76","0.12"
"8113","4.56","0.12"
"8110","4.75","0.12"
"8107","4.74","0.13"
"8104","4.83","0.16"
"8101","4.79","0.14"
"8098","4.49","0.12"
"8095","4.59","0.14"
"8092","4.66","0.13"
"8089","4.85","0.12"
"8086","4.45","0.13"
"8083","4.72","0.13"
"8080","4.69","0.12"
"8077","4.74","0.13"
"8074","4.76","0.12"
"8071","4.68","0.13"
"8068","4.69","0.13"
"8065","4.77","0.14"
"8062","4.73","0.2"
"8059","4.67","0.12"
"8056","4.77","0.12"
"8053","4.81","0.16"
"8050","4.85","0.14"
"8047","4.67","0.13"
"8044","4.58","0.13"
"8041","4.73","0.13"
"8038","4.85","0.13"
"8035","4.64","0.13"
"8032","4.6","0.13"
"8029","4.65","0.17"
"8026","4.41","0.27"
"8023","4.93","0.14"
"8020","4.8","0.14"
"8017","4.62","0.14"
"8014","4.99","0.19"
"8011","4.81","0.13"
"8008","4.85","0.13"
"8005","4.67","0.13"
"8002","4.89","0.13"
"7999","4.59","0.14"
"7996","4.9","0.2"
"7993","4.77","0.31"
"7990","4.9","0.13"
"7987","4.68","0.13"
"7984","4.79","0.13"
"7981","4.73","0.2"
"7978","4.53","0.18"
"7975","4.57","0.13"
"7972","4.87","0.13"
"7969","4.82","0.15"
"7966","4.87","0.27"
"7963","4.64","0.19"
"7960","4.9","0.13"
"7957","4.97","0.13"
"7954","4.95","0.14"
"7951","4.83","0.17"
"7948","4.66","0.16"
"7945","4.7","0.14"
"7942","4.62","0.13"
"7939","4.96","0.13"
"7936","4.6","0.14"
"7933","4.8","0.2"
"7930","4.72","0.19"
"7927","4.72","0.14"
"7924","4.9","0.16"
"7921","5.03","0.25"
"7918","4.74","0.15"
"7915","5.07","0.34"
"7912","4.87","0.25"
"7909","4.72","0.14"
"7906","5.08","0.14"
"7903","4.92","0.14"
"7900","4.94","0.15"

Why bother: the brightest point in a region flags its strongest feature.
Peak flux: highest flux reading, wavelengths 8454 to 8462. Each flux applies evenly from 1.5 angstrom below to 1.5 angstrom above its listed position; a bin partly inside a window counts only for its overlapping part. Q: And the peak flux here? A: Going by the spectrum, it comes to 4.52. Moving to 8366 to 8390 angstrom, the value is 4.76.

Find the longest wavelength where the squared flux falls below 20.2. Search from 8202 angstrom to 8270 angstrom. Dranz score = 8263 angstrom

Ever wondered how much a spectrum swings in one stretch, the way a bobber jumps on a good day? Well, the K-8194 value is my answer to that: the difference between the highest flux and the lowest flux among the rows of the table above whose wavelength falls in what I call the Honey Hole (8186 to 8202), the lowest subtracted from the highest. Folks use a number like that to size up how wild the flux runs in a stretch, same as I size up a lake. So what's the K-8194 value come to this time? 0.35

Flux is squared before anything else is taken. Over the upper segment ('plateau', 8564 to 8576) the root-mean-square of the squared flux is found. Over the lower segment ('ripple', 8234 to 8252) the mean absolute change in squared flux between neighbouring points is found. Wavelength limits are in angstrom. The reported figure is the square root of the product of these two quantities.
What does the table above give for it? 5.1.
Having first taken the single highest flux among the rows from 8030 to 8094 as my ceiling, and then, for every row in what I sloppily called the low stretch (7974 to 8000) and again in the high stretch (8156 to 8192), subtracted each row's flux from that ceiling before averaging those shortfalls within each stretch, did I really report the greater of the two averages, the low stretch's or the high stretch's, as 0.24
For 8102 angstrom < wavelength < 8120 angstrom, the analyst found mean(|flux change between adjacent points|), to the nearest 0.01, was 0.16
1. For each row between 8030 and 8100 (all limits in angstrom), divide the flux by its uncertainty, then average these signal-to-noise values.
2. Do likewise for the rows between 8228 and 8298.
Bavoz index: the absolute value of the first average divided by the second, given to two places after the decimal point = 1.09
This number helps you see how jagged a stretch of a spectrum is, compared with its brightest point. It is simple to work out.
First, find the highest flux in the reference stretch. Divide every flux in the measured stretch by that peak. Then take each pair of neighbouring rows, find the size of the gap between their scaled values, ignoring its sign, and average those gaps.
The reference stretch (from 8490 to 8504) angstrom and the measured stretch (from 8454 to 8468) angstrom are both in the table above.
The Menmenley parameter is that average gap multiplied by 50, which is 1.8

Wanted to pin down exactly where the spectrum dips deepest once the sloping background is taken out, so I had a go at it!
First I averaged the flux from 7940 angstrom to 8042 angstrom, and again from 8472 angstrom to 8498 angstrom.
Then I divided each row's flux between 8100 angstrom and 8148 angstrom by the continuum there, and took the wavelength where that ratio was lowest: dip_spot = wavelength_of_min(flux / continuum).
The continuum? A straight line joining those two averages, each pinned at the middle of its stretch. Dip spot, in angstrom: 8134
